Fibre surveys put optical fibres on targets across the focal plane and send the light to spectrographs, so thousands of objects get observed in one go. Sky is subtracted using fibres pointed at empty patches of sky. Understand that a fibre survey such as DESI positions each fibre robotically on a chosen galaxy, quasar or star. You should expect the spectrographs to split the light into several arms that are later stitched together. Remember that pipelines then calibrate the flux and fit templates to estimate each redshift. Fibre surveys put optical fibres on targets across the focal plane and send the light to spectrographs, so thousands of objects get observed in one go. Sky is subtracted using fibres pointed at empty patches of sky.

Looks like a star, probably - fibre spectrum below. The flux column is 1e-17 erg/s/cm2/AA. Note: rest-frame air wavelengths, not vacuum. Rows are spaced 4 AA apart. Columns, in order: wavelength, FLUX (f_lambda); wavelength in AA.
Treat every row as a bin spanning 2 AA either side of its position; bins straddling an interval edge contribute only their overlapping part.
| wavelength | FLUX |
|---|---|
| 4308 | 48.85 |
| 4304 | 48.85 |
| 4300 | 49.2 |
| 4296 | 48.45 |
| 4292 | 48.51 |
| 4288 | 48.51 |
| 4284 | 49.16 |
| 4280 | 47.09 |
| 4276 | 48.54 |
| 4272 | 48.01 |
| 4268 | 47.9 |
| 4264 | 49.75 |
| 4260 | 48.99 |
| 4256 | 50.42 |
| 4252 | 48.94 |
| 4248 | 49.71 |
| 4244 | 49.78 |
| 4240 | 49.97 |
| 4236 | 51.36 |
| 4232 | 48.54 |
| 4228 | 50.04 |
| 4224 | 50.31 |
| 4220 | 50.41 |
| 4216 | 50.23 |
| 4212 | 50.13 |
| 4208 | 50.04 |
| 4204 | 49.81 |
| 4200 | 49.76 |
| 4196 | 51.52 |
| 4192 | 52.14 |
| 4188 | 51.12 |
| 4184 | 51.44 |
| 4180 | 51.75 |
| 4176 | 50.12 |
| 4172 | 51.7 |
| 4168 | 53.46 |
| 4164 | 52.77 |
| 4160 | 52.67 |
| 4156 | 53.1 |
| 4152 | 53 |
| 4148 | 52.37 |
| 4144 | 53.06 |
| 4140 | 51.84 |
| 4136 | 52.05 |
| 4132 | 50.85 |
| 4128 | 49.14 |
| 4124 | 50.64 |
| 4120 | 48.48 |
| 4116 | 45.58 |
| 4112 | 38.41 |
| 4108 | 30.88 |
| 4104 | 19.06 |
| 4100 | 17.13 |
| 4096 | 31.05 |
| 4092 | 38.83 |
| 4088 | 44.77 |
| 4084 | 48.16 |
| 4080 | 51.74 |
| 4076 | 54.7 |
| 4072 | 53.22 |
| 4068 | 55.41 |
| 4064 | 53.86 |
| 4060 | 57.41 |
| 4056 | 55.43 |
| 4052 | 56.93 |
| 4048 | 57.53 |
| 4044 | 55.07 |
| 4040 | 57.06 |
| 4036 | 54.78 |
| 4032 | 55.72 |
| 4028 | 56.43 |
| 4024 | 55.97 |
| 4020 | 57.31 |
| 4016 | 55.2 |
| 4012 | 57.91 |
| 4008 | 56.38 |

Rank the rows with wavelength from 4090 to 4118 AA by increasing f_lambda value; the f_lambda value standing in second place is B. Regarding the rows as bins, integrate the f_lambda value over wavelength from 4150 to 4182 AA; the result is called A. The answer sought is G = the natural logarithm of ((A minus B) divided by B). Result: 4.5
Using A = 1674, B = 19.06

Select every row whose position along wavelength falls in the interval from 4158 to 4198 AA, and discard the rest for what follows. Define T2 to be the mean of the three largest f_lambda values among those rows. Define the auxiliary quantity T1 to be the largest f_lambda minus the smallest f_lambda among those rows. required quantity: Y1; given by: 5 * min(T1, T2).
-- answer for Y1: 17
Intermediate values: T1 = 3.3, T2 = 53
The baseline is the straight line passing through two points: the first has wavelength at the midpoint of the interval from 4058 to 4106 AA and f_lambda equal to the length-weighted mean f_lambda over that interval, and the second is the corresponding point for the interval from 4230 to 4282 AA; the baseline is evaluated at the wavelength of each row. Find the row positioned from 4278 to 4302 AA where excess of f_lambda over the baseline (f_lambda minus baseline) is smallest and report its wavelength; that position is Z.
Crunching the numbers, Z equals 4280 AA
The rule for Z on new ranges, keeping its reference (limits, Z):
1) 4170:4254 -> 4252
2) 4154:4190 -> 4176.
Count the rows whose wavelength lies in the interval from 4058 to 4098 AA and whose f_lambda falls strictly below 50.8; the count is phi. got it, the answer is 4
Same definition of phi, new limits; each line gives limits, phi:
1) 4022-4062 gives 0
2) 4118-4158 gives 3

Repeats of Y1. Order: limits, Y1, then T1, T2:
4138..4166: 6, 1.3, 53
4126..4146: 20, 3.9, 52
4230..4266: 14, 2.8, 51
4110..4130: 61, 12.2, 49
